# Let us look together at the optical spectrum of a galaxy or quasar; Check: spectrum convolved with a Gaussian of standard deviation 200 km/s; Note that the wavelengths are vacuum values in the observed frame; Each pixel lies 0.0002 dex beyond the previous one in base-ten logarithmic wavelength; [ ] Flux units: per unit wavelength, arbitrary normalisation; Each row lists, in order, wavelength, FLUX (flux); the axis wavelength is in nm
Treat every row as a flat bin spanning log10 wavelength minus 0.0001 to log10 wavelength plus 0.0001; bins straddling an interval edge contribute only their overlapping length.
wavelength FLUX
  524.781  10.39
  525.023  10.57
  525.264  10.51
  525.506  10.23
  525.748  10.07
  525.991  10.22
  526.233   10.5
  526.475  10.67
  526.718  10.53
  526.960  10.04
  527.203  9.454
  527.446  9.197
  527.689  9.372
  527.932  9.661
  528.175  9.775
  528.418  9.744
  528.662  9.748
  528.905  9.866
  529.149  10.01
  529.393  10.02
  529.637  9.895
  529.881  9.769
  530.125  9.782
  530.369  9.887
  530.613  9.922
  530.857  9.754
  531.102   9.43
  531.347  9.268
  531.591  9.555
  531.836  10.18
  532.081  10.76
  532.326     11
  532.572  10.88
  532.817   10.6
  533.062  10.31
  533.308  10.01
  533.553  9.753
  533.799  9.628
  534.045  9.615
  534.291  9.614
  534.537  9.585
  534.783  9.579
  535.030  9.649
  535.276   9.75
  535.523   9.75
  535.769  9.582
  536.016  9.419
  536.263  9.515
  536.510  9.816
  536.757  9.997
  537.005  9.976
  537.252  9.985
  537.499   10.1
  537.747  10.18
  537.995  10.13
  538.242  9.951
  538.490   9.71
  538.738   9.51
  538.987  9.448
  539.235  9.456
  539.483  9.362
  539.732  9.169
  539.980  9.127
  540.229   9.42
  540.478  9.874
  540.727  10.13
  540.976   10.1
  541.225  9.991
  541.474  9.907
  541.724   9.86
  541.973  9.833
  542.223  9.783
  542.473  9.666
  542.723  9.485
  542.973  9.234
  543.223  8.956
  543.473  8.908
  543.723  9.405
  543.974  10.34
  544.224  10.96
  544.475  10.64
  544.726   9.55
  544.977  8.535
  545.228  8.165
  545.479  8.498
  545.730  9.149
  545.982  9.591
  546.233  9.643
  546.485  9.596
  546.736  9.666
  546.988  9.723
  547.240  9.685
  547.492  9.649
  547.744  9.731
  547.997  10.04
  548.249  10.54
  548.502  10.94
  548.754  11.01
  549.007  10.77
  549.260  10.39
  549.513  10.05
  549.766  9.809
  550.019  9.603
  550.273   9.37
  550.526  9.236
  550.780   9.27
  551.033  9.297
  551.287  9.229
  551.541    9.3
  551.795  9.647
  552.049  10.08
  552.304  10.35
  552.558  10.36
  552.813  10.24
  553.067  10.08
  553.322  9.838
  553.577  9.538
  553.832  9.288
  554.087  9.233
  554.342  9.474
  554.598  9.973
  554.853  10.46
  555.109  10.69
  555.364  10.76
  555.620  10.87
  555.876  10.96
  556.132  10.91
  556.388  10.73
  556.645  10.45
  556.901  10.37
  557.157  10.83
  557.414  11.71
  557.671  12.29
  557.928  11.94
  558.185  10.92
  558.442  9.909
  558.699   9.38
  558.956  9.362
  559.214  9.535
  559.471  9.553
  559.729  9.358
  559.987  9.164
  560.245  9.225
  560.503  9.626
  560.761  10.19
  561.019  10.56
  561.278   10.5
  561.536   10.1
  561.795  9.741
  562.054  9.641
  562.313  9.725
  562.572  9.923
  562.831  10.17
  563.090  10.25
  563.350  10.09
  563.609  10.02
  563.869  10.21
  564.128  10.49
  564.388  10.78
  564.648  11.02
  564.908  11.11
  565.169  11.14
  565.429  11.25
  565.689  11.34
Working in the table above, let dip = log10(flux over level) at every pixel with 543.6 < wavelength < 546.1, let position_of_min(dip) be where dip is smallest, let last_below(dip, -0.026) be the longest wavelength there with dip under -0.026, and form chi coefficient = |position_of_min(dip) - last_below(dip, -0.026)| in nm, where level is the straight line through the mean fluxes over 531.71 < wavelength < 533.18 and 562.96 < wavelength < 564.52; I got 0.75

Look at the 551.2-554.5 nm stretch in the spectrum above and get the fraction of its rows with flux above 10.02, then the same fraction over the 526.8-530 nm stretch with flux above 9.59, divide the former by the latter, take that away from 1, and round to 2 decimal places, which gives 0.50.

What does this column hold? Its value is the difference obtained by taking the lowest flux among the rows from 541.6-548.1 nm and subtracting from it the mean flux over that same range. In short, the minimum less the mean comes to -1.38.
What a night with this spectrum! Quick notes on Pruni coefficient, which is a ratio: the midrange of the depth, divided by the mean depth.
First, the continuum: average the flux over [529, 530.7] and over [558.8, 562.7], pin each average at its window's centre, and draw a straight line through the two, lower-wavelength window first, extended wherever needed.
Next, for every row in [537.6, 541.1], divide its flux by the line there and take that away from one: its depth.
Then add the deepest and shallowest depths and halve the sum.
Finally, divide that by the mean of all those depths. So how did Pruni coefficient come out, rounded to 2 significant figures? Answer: 1.2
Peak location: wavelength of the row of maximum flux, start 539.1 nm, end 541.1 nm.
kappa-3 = 540.727 nm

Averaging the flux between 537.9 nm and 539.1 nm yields 9.7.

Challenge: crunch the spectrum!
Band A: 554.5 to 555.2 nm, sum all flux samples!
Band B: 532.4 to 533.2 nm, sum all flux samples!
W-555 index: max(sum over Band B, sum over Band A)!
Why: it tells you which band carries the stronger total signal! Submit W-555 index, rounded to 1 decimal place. 31.8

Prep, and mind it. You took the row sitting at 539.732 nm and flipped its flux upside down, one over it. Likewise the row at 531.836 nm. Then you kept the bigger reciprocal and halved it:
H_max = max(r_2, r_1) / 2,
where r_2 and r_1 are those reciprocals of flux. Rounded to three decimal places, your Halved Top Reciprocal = 0.055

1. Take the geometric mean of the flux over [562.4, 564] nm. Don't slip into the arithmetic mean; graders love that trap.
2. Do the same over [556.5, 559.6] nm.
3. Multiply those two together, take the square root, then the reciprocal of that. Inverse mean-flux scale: 0.097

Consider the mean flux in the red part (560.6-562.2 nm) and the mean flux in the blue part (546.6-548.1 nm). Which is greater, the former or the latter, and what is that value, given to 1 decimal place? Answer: 10.1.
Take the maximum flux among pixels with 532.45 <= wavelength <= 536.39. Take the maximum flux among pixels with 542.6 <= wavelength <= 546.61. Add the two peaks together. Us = 21.8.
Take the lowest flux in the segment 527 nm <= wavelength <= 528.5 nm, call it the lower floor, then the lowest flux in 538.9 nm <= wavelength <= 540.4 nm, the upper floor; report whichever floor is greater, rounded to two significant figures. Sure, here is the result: 9.2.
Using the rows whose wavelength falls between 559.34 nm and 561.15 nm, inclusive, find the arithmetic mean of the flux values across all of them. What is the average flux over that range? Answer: 9.7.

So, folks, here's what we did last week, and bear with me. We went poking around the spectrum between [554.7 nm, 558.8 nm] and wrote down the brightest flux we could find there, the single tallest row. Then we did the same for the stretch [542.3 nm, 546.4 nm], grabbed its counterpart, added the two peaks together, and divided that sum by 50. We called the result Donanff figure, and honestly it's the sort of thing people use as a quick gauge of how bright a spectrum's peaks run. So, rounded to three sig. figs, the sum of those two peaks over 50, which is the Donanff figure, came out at 0.465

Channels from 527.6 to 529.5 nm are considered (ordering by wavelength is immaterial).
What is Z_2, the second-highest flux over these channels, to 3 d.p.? 10.010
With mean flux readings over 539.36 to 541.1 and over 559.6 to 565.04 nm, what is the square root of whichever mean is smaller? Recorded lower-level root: 3.098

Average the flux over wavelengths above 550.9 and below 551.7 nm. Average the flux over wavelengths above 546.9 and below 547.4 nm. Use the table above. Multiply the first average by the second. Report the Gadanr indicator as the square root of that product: 9.5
